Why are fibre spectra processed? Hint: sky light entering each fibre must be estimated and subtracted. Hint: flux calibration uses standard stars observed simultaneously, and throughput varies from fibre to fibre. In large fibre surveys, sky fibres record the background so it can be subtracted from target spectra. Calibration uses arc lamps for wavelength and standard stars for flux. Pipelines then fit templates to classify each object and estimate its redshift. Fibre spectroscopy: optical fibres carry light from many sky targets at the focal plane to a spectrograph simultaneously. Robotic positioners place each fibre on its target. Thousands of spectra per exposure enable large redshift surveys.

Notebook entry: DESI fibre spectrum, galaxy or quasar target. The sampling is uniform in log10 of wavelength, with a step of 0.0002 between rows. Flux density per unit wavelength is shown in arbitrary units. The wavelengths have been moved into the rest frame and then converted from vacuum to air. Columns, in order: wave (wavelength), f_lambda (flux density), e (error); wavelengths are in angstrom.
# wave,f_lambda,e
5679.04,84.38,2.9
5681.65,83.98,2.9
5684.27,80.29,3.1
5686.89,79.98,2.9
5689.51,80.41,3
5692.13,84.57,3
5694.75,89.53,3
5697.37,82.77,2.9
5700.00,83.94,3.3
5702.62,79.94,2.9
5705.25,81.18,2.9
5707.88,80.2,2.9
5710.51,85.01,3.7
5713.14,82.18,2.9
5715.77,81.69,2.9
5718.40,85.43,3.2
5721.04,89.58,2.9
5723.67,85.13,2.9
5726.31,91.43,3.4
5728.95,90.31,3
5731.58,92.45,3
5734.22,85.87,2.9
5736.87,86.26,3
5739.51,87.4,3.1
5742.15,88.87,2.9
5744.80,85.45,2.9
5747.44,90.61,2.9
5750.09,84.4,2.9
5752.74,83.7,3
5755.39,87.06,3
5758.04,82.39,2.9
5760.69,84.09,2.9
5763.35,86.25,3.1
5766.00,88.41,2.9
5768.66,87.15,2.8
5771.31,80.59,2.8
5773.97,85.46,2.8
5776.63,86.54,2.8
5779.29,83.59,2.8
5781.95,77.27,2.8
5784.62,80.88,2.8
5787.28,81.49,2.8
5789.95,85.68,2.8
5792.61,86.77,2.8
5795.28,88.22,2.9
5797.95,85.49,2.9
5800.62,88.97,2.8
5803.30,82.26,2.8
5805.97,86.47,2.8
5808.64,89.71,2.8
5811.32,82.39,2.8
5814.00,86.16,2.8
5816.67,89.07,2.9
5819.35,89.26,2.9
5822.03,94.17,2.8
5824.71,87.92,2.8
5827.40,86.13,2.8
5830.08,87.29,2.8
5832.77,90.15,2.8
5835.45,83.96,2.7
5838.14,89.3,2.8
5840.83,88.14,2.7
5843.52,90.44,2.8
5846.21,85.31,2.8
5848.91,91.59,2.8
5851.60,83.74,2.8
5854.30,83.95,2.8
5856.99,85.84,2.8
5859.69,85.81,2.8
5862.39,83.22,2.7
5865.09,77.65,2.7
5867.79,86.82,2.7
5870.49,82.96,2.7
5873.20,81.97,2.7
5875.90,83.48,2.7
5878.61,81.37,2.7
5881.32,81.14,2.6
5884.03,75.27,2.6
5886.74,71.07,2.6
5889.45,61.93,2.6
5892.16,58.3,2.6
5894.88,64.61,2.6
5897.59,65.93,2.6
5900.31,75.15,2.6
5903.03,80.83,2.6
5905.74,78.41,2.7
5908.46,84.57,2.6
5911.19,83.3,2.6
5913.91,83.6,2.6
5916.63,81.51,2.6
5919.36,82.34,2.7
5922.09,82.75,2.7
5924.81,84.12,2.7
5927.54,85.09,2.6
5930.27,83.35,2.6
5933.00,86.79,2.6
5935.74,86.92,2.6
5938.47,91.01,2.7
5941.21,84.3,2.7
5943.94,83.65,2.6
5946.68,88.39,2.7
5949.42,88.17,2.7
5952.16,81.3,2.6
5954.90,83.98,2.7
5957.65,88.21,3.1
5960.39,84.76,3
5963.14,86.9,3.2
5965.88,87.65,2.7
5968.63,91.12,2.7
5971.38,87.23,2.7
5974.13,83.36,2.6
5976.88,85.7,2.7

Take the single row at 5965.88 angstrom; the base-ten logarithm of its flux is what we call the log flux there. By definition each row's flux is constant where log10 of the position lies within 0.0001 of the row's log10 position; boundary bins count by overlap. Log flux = 1.94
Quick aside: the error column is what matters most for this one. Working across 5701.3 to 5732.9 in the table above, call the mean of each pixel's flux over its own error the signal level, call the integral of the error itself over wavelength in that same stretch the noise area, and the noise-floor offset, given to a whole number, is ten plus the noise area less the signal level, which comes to 78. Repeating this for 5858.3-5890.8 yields 67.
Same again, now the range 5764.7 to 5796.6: 70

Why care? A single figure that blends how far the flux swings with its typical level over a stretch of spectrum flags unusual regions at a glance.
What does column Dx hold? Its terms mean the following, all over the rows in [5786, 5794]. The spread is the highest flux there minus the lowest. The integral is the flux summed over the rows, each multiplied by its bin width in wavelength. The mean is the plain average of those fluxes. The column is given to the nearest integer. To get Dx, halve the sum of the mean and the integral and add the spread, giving 386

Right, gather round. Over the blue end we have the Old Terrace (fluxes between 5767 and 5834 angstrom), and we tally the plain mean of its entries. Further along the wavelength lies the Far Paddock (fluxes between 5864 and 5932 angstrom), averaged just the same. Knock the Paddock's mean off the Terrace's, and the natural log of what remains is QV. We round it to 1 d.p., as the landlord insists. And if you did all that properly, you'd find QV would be 2.0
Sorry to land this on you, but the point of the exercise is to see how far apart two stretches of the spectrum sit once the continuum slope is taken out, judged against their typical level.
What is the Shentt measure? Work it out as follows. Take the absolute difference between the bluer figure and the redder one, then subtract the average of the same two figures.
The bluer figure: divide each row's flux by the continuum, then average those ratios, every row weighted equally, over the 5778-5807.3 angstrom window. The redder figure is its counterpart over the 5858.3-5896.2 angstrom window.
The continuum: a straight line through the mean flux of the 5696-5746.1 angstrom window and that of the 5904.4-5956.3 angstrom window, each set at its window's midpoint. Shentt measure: -0.87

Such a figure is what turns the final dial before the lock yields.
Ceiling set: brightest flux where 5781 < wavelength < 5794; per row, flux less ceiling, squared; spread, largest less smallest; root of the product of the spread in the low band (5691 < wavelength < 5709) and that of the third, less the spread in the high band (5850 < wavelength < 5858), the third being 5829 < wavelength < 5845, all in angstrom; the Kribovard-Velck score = 15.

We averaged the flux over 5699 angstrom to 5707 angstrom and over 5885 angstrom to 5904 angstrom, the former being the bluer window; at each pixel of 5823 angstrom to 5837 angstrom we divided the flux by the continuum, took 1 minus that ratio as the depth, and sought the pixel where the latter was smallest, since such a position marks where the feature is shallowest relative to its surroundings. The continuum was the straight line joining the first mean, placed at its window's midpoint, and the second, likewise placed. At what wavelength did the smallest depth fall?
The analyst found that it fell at 5832.77 angstrom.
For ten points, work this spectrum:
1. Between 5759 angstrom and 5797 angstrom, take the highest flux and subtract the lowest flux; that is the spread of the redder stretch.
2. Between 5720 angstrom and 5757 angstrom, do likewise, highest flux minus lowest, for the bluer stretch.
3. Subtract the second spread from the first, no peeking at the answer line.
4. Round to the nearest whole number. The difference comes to 2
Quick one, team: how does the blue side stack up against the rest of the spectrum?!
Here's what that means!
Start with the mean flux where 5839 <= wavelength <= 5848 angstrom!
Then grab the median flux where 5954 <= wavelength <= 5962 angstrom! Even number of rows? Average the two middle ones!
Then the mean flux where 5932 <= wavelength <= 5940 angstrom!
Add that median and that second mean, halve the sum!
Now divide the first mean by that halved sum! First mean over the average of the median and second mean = 1.02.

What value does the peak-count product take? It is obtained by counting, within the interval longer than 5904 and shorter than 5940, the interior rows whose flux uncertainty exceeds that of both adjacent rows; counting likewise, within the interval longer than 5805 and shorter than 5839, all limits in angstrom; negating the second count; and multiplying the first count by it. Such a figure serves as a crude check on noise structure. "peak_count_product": 0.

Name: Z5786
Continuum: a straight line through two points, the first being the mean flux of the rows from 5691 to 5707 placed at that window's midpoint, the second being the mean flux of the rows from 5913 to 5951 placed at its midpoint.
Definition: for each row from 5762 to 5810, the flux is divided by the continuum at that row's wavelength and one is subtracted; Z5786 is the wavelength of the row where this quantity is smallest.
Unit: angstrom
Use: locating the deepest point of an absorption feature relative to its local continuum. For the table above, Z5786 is 5781.95 angstrom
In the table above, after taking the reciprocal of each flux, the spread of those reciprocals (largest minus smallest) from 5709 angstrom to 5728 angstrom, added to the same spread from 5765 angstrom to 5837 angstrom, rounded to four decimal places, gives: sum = 0.0036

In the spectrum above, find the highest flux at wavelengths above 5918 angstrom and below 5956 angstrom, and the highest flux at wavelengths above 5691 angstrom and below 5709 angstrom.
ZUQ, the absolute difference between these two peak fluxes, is 1.5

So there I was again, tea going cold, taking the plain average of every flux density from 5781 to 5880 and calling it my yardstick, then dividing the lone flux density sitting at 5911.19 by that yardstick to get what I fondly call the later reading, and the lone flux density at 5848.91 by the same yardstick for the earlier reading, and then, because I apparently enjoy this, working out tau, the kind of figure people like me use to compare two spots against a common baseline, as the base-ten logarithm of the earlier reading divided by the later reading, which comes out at 0.041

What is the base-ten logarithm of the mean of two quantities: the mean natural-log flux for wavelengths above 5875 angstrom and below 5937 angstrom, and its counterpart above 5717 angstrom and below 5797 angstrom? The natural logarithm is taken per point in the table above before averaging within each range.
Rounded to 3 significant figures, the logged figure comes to 0.644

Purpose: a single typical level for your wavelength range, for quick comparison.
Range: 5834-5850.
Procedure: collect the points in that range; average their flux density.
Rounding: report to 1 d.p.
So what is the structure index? 88.1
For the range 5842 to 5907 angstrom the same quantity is 79.0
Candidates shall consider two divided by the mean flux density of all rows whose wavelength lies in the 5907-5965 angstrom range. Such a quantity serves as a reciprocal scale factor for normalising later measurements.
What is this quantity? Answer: 0.0235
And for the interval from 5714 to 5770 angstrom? 0.0230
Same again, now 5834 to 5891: 0.0242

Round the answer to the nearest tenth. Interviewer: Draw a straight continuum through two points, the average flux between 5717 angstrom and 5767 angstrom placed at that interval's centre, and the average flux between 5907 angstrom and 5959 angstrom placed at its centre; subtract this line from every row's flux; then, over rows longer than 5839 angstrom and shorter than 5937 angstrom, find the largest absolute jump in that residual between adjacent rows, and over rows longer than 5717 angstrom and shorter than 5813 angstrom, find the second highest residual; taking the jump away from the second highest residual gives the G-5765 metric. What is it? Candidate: -5.1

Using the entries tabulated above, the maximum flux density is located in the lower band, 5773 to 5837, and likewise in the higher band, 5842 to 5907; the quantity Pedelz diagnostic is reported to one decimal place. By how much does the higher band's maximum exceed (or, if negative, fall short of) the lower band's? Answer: -2.6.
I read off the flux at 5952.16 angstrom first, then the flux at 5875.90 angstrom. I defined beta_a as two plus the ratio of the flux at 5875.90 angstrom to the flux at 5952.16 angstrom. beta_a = 3.027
